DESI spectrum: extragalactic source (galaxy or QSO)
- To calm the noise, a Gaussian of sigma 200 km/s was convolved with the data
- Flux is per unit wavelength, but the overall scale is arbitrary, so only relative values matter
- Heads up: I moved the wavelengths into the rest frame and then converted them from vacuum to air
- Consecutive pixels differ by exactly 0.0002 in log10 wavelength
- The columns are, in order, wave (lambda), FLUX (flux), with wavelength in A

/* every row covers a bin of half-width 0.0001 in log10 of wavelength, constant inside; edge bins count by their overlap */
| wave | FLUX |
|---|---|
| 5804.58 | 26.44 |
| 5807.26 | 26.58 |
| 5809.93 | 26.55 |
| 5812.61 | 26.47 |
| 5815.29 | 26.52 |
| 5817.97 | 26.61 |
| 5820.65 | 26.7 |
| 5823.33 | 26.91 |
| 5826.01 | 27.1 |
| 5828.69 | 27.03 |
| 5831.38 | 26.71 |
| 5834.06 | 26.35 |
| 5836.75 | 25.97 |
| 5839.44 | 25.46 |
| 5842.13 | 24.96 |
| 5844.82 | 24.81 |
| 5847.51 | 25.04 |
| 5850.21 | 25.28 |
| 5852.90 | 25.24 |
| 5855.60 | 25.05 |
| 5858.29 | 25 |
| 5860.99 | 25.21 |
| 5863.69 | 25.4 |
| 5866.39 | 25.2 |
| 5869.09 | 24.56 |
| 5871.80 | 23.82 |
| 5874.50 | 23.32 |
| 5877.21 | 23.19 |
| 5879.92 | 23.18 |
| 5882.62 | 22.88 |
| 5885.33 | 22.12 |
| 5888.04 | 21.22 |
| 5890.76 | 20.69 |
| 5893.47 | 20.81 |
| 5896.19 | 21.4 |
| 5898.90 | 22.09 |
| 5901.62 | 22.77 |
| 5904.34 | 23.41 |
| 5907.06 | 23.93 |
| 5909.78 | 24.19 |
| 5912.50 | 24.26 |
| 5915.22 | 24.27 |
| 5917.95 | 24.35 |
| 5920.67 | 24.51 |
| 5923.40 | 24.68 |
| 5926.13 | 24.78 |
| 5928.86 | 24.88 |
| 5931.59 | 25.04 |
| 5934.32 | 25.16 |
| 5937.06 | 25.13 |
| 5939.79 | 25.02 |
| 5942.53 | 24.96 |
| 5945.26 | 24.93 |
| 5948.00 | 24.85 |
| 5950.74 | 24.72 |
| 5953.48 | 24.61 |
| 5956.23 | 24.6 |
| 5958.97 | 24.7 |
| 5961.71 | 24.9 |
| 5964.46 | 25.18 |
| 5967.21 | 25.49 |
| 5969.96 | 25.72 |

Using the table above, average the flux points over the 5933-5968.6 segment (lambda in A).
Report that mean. 24.9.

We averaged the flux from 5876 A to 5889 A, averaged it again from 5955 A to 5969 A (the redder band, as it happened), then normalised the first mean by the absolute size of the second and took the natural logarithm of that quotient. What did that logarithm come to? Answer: -0.10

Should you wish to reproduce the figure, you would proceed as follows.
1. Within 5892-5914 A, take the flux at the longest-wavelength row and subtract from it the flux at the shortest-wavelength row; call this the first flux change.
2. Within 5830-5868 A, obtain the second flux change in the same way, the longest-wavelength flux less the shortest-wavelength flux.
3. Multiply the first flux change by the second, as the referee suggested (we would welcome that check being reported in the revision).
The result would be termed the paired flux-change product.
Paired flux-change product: -5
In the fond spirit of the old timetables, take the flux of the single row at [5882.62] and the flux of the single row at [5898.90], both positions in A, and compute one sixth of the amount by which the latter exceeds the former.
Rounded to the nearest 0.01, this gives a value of -0.13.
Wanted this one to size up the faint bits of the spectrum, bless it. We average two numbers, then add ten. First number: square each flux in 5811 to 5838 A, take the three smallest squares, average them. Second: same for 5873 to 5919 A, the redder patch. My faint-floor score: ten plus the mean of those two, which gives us 573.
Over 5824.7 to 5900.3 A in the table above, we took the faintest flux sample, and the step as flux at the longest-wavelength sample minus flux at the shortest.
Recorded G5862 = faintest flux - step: 25.7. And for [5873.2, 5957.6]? 19.4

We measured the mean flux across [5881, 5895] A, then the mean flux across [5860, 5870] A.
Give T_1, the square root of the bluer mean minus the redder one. 1.88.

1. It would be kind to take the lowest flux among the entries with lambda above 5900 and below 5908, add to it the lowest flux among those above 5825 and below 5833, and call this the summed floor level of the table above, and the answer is 49.5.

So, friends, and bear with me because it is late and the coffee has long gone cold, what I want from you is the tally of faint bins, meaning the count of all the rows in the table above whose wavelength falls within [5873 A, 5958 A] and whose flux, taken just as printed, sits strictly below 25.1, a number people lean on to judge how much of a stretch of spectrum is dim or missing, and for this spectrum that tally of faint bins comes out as 29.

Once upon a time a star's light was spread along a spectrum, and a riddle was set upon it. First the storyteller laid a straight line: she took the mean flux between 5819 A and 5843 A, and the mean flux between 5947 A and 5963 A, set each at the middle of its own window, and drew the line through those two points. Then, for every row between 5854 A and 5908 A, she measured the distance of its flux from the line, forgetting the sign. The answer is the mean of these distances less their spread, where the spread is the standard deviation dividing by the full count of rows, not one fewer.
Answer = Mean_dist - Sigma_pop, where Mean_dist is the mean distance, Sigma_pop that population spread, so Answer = 1.1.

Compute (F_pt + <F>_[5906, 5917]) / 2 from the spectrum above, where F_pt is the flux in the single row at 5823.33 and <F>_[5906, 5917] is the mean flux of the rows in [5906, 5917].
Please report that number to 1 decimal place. 25.5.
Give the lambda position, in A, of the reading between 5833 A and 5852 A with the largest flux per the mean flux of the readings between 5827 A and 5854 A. 5834.06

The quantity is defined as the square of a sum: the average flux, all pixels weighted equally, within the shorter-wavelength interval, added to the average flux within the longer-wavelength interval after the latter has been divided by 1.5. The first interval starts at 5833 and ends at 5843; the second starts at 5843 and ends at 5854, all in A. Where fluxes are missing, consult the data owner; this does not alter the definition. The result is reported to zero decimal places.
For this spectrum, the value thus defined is 1799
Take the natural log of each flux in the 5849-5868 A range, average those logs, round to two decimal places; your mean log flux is 3.23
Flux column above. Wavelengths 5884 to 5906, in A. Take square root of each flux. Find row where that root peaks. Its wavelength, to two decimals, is 5904.34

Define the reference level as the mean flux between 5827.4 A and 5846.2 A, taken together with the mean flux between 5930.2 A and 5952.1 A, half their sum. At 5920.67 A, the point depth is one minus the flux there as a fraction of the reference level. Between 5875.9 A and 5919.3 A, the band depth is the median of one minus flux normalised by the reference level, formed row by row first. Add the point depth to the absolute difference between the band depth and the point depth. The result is 0.095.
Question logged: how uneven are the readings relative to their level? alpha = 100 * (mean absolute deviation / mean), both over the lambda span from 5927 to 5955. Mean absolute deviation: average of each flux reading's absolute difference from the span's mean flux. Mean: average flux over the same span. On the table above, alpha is 0.5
